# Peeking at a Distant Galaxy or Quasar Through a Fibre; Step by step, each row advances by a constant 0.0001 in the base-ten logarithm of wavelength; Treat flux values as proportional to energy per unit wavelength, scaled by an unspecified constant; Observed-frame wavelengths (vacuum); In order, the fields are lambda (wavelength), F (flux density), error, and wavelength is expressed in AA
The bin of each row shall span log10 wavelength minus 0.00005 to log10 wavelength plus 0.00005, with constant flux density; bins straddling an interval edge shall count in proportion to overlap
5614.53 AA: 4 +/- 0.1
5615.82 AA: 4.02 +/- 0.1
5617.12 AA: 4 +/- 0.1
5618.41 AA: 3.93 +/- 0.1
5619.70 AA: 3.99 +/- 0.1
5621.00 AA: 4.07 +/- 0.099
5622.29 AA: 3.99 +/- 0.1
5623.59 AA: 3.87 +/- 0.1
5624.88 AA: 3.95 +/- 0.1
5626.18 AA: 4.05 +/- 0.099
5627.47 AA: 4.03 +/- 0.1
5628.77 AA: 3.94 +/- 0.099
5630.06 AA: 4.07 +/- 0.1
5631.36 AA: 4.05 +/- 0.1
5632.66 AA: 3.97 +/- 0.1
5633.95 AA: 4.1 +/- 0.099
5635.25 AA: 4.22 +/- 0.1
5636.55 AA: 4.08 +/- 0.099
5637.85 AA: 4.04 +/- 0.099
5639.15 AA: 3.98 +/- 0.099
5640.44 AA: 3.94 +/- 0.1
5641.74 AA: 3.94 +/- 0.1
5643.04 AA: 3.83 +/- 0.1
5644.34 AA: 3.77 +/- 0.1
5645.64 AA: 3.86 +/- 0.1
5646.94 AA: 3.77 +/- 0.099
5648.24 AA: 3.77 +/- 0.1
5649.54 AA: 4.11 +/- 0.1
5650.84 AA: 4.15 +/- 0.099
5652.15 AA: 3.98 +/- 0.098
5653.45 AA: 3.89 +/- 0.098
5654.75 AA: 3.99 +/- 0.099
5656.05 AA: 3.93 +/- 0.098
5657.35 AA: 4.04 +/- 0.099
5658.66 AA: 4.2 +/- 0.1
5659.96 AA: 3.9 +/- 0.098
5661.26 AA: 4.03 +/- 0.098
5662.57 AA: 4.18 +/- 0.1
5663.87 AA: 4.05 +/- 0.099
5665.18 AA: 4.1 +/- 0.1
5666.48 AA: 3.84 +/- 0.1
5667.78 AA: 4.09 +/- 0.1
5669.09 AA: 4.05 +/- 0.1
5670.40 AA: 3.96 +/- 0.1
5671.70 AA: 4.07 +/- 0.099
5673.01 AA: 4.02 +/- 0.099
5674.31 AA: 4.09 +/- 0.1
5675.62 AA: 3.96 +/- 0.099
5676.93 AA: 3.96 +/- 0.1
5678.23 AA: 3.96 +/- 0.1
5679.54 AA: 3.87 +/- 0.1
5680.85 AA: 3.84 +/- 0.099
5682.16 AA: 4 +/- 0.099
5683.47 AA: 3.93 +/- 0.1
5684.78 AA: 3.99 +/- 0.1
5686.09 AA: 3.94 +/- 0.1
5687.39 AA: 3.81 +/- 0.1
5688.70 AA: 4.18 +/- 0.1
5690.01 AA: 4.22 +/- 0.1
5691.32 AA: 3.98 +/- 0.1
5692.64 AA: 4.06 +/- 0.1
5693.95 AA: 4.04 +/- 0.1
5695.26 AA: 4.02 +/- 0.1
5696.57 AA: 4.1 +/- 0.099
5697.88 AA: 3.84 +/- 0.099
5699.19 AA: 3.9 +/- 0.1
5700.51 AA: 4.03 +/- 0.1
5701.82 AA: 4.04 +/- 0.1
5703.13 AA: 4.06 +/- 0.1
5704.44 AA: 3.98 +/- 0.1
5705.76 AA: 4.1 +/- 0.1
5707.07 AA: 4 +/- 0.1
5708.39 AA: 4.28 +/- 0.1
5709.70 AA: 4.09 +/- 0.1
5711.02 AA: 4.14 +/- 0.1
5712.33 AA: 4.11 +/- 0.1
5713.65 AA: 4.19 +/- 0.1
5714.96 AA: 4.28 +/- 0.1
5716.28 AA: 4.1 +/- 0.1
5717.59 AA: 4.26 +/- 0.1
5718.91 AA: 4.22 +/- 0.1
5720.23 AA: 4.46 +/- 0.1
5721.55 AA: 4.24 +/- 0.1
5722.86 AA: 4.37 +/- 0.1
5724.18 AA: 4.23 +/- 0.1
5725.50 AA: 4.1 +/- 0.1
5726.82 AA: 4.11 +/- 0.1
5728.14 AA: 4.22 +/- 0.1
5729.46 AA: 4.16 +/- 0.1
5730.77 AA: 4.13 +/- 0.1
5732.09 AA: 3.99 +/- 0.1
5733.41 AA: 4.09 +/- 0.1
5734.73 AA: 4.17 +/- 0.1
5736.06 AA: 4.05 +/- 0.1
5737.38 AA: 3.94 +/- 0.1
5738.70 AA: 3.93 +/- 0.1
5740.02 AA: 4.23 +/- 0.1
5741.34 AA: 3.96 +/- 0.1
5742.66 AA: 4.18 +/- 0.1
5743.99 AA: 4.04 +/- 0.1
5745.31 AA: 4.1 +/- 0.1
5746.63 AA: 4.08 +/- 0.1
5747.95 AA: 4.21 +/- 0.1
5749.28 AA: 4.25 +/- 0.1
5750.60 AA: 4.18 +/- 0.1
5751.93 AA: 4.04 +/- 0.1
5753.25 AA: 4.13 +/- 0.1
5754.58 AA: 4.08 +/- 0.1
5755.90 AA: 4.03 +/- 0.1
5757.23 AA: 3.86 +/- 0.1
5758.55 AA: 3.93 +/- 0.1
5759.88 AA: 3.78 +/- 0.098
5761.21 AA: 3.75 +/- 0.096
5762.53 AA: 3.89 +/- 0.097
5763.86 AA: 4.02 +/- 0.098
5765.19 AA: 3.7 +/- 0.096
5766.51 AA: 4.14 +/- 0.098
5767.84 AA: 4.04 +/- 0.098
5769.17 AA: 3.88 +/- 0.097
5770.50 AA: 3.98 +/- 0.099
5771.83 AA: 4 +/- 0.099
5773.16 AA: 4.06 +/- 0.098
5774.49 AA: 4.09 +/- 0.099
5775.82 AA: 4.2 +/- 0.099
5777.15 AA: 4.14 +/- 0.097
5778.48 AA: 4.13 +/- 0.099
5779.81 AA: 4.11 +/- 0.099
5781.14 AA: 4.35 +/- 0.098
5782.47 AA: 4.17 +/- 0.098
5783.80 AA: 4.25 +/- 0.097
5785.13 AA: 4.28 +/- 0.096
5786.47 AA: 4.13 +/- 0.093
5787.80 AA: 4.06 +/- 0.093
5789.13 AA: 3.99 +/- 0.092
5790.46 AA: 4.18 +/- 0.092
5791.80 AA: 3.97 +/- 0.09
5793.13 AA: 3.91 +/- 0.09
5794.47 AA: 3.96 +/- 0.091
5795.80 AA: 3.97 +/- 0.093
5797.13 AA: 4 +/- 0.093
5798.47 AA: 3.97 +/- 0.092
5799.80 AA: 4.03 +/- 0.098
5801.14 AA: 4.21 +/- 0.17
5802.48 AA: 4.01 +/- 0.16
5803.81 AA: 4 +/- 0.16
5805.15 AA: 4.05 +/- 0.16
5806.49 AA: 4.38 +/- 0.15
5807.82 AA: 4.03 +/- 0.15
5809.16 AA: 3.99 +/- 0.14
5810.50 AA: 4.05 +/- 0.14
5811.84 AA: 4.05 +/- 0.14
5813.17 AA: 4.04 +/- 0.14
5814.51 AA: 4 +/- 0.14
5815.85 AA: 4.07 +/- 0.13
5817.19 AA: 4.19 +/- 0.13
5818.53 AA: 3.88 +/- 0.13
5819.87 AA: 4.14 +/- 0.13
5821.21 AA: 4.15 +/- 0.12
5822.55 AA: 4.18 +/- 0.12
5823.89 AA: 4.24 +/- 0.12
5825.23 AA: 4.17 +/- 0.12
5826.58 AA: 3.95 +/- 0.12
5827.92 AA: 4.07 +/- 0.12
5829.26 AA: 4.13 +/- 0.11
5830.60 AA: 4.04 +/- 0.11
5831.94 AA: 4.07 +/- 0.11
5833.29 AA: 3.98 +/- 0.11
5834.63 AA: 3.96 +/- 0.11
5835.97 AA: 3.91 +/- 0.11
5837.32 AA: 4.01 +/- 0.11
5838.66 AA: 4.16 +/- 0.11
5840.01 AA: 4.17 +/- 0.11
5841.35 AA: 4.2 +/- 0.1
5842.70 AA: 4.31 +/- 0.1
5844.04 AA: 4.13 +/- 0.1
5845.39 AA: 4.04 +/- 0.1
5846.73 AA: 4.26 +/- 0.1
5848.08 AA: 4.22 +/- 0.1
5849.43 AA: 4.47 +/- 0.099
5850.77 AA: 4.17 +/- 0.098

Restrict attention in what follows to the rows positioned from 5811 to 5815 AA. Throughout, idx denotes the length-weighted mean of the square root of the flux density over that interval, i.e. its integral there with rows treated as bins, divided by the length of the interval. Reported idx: 2.01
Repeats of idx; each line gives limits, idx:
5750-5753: 2.03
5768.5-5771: 1.98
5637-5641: 2.00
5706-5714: 2.03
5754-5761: 1.98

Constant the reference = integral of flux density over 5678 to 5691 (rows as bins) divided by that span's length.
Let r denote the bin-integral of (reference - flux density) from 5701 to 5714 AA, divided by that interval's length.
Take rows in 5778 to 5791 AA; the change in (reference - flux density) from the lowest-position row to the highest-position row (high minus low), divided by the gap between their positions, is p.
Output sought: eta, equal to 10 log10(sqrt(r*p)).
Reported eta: -16.5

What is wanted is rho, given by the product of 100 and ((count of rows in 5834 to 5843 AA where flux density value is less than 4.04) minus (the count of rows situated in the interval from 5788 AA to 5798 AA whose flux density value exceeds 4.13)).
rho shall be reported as 200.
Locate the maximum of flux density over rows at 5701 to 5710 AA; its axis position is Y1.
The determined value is 5708.39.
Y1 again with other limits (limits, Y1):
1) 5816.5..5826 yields 5823.89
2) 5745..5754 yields 5749.28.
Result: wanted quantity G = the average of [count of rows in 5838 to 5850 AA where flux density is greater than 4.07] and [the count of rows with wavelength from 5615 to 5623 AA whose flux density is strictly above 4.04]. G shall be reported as 4.5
